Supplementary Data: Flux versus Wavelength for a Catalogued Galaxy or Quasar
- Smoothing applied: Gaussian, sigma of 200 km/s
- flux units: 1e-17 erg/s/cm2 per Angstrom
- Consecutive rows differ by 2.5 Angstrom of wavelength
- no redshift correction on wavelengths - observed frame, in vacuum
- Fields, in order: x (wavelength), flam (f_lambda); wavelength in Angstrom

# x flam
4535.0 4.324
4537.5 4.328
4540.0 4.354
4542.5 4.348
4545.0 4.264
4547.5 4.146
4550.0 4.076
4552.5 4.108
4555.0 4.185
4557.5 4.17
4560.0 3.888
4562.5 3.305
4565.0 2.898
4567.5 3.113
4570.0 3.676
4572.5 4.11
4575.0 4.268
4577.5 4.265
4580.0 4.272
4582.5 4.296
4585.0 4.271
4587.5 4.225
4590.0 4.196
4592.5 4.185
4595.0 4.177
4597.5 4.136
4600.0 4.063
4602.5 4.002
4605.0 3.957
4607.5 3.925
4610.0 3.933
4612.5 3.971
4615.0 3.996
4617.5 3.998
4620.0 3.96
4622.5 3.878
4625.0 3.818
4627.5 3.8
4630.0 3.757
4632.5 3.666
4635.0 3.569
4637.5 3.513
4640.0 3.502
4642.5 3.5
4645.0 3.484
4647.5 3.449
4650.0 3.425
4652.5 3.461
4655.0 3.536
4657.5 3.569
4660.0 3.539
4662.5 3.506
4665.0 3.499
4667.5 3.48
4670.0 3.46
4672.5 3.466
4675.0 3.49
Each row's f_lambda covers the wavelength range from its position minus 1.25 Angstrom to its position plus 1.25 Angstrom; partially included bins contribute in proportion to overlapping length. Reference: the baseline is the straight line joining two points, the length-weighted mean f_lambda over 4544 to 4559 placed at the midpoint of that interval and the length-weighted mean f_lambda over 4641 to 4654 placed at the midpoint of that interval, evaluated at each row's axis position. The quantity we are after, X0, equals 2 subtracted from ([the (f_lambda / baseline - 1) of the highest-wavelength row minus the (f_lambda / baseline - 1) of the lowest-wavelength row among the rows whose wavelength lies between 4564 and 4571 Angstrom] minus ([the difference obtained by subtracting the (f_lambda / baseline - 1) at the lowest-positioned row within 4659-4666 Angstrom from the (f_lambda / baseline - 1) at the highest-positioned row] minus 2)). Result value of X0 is 0.20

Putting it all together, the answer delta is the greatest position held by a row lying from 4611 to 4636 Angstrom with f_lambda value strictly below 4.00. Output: 4635.0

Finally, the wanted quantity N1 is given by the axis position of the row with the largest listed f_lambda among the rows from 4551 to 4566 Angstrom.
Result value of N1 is 4555.0 Angstrom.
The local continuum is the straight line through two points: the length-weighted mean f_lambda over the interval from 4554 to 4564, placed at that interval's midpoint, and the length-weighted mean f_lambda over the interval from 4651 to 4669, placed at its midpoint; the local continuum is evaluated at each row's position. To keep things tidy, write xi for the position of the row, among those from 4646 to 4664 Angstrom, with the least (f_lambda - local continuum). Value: 4650.0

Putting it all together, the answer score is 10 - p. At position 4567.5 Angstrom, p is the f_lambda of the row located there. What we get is 6.89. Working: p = 3.113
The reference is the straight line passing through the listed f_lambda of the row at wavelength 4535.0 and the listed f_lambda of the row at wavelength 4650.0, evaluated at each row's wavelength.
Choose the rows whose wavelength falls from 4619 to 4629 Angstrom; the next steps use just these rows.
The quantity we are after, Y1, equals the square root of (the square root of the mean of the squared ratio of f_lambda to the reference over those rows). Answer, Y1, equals 1.03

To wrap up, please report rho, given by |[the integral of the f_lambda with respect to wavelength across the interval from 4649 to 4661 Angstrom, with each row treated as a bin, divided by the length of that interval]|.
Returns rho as 3.5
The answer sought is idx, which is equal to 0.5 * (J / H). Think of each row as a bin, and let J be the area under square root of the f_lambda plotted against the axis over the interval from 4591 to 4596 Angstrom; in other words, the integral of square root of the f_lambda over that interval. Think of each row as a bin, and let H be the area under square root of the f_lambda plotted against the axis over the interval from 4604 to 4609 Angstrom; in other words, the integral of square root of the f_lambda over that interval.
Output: 0.52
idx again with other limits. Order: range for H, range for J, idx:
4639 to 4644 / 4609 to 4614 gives 0.53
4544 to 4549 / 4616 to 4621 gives 0.49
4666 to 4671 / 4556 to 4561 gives 0.54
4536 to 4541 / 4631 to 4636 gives 0.46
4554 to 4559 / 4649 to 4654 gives 0.46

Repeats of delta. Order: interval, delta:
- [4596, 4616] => 4615.0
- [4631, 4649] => 4647.5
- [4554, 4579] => 4570.0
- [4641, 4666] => 4665.0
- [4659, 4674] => 4672.5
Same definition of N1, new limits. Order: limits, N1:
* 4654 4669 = 4657.5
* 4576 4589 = 4582.5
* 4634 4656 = 4635.0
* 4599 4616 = 4600.0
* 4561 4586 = 4582.5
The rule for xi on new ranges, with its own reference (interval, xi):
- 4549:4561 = 4560.0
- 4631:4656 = 4650.0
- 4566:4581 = 4567.5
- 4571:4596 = 4572.5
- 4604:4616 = 4607.5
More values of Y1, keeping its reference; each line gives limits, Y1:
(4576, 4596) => 1.04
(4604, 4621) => 1.03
